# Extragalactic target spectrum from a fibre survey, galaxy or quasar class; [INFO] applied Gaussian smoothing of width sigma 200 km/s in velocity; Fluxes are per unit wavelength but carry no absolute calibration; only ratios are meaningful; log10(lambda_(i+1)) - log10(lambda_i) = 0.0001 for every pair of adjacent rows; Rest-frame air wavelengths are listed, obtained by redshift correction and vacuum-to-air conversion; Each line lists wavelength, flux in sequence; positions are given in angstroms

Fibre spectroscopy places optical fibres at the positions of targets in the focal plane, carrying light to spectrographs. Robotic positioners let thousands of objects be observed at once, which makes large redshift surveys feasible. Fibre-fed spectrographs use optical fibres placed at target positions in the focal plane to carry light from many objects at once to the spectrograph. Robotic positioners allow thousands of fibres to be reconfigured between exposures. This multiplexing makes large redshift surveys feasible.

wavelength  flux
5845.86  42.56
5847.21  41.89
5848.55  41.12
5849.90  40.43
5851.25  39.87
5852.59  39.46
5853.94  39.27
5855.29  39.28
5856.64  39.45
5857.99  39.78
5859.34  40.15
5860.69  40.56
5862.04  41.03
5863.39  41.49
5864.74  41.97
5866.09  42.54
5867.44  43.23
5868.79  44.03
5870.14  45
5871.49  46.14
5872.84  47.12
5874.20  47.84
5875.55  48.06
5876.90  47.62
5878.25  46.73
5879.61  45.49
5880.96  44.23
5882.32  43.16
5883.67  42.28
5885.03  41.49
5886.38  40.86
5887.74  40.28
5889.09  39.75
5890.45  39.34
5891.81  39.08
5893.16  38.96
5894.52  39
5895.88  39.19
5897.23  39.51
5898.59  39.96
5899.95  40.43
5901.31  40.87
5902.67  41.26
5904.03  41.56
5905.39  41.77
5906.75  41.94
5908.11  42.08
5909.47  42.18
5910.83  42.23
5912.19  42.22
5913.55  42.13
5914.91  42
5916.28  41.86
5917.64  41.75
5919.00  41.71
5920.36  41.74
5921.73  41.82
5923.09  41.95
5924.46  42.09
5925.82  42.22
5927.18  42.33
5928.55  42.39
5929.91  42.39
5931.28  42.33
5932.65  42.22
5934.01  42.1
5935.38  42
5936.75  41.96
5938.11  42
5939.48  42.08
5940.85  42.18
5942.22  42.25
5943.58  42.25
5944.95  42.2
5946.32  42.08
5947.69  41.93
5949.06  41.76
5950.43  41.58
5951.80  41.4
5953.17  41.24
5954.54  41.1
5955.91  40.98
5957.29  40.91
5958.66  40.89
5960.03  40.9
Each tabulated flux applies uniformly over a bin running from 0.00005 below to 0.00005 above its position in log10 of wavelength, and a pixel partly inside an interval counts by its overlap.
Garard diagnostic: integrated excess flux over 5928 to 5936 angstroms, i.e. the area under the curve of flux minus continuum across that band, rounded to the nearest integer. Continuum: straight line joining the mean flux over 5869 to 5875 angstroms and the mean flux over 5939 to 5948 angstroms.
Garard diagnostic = -5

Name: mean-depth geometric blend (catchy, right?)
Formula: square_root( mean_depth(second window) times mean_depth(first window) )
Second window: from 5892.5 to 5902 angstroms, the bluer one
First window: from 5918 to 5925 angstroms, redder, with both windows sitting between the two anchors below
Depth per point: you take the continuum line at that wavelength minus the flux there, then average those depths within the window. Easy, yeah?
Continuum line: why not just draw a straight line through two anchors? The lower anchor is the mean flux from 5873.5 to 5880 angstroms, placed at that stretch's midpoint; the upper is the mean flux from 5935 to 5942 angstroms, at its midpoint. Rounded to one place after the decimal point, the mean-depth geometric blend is 3.0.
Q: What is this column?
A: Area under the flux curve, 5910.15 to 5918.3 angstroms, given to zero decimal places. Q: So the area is 343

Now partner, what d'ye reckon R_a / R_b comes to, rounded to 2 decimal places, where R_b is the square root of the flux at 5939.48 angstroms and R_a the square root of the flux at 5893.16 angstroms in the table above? 0.96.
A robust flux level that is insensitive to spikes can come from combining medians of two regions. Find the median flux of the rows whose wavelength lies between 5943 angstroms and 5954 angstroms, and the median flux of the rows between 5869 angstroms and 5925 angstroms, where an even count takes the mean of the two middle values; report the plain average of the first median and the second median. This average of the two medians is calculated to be 41.9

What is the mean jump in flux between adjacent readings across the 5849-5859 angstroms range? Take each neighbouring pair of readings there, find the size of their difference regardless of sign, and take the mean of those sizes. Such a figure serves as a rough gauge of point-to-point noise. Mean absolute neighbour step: 0.28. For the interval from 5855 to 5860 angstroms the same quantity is 0.29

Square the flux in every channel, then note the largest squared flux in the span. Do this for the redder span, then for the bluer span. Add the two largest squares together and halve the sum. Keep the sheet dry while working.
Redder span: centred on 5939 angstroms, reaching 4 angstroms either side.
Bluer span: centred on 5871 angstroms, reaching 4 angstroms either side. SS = 2037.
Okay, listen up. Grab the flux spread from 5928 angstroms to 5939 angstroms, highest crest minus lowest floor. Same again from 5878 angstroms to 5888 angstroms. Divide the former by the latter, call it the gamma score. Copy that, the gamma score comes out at 0.07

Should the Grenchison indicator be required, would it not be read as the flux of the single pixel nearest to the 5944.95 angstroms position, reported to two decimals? 42.20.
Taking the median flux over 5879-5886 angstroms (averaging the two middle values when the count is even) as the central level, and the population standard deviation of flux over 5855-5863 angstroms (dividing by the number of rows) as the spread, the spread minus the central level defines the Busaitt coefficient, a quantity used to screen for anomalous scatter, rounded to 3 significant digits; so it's -42.5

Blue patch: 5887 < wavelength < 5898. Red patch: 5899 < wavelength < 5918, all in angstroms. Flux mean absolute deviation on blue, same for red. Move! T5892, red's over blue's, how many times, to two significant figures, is 1.2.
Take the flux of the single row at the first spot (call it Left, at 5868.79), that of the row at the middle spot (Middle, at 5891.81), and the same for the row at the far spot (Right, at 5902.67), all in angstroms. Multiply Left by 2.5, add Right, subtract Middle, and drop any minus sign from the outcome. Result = 112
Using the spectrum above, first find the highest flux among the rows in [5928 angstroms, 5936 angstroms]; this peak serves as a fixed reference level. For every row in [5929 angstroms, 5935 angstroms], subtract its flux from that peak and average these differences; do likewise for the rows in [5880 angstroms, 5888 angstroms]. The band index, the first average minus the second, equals 0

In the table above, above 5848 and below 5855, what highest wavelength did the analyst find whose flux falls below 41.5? 5853.94 angstroms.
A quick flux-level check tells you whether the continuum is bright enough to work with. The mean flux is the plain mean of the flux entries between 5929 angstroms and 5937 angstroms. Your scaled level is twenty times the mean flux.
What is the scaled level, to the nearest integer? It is 843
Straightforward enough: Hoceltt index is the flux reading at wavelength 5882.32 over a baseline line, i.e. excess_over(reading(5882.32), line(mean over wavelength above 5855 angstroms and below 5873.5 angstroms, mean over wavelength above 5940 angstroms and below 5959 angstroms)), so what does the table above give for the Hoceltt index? 1.0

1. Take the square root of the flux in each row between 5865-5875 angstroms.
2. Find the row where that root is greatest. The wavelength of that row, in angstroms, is 5874.20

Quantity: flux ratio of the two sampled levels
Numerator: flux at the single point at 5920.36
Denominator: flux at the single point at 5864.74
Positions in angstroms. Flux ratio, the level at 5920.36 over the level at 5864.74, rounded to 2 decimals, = 0.99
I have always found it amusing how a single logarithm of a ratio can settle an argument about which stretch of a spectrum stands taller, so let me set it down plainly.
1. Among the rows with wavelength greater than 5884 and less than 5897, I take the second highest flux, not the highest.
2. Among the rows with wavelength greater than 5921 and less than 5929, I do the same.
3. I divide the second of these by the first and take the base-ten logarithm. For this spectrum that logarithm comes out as 0.015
